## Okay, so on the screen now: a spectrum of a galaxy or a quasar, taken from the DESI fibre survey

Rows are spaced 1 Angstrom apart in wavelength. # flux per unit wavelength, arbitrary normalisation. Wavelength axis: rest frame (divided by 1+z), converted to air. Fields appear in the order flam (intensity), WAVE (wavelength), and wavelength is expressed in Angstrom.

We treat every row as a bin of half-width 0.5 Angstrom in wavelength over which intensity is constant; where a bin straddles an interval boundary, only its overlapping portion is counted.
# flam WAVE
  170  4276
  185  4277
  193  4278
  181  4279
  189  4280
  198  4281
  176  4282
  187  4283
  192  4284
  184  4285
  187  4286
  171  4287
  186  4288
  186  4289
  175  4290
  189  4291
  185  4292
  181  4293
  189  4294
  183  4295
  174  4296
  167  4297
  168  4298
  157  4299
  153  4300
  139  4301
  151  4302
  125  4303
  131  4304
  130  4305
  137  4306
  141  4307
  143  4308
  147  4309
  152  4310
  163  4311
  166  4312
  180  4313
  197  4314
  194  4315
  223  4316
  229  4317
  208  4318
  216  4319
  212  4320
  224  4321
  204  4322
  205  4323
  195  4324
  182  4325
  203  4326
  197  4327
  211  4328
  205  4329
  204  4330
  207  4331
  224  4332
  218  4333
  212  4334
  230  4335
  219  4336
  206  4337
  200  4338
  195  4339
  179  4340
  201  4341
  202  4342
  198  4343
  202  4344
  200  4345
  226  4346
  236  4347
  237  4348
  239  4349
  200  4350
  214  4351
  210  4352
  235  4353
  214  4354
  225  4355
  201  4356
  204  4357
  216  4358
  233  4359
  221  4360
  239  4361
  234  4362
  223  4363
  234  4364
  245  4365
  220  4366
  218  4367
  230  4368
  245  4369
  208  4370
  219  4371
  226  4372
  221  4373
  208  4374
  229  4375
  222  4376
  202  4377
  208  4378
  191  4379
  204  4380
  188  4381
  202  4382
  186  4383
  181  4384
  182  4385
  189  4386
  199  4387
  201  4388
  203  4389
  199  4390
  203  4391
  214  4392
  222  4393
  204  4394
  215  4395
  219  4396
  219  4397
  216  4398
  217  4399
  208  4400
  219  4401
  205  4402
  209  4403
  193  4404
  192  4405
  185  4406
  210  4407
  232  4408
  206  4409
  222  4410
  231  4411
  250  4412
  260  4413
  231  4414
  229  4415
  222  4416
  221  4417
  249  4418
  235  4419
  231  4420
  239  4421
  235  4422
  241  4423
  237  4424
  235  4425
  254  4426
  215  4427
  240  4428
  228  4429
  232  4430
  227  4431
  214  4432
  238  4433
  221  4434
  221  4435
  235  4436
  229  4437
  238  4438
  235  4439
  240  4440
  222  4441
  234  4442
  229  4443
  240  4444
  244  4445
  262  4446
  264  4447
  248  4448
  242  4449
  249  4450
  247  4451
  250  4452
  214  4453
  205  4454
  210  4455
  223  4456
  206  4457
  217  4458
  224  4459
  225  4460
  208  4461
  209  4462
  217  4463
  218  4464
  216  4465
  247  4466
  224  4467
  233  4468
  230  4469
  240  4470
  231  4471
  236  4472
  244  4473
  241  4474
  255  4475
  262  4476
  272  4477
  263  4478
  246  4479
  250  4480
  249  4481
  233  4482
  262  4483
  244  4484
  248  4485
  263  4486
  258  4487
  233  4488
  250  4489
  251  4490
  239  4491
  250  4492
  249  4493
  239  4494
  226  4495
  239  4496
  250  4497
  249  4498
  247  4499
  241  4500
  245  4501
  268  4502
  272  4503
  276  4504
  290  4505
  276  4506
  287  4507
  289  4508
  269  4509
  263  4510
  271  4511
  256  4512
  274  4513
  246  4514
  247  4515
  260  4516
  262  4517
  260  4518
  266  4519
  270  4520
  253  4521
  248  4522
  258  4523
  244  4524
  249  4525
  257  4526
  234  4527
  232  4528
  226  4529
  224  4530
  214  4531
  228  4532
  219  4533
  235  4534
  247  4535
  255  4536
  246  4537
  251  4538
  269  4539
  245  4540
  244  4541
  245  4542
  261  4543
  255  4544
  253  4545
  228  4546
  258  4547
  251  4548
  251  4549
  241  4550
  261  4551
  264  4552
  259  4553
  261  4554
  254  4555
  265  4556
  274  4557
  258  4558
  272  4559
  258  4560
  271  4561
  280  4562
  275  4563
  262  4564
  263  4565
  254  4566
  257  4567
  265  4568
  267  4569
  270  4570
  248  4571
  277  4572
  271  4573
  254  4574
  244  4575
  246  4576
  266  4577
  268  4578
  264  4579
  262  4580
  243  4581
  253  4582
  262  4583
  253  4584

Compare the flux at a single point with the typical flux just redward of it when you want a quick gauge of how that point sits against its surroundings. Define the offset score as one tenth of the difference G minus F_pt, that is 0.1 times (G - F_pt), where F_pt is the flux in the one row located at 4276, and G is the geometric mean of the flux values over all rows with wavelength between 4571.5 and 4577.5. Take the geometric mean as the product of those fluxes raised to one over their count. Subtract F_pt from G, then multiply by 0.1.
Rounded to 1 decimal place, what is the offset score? 8.9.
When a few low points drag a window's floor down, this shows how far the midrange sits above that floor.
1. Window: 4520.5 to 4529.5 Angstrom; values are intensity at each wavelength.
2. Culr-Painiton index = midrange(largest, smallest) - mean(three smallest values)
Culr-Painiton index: 11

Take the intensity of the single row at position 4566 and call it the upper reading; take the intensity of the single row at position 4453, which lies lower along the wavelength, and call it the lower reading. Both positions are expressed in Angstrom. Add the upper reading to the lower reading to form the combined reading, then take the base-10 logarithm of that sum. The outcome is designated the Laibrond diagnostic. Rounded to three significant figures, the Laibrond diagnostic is 2.67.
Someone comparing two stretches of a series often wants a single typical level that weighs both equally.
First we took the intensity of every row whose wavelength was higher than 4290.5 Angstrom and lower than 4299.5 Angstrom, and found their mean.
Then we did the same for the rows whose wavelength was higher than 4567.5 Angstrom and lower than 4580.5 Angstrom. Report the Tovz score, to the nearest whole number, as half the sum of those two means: 219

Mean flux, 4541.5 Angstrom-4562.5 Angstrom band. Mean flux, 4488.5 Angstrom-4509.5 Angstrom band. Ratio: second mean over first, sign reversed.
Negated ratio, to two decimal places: -1.00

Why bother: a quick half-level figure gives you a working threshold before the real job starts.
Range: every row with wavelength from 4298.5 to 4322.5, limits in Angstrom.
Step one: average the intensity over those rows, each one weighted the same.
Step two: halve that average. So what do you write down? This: 86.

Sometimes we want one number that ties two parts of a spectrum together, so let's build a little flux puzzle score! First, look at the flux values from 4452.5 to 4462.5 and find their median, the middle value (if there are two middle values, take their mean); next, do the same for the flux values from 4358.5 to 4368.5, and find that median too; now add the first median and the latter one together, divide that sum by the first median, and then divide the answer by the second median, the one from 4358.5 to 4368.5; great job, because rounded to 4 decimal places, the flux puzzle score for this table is 0.0090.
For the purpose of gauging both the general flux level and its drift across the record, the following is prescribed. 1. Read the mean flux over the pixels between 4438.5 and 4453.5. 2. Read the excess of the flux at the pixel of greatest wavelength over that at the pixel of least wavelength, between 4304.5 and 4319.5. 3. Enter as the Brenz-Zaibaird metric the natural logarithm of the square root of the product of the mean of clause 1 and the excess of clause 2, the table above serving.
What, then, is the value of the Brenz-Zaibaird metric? 5.0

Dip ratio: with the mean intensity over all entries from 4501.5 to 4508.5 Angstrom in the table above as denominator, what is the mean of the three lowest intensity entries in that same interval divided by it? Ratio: 0.97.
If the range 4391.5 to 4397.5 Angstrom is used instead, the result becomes 0.98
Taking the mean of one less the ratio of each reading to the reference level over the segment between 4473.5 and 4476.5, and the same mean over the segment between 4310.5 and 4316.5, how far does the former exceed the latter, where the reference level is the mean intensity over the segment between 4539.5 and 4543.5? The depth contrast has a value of -0.26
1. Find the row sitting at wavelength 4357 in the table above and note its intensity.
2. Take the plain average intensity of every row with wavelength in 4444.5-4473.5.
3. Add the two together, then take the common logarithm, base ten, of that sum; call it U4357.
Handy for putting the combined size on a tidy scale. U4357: 2.64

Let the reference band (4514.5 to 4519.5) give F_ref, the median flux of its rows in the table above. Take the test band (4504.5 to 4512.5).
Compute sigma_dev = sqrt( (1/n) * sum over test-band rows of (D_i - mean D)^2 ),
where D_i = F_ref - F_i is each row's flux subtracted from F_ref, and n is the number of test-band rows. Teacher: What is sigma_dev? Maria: 11.8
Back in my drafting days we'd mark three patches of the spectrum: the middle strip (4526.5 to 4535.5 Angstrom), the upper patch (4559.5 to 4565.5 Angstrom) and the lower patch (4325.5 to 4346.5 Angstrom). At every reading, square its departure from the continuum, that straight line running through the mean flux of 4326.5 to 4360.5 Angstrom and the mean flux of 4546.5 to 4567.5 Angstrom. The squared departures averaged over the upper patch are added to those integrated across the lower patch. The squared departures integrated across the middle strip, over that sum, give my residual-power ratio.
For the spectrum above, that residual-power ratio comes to 2.1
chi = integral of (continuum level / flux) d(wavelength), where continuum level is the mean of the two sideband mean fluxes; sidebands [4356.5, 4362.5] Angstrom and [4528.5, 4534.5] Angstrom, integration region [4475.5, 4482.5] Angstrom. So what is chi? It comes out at 6.21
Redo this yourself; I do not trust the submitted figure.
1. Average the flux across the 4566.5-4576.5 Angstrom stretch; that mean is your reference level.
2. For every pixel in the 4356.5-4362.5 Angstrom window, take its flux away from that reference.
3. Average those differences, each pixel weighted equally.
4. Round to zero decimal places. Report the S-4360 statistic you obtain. 35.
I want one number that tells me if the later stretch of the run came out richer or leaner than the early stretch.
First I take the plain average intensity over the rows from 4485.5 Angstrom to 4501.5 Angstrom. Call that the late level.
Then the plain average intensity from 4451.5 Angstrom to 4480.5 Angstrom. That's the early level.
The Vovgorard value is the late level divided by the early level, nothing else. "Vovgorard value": 1.06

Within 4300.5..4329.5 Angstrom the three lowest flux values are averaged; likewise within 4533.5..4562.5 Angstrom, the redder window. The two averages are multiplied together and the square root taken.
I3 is 174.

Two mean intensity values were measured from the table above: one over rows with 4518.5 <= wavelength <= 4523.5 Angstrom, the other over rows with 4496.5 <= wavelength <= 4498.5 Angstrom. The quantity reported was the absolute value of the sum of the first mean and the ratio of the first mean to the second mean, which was 260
